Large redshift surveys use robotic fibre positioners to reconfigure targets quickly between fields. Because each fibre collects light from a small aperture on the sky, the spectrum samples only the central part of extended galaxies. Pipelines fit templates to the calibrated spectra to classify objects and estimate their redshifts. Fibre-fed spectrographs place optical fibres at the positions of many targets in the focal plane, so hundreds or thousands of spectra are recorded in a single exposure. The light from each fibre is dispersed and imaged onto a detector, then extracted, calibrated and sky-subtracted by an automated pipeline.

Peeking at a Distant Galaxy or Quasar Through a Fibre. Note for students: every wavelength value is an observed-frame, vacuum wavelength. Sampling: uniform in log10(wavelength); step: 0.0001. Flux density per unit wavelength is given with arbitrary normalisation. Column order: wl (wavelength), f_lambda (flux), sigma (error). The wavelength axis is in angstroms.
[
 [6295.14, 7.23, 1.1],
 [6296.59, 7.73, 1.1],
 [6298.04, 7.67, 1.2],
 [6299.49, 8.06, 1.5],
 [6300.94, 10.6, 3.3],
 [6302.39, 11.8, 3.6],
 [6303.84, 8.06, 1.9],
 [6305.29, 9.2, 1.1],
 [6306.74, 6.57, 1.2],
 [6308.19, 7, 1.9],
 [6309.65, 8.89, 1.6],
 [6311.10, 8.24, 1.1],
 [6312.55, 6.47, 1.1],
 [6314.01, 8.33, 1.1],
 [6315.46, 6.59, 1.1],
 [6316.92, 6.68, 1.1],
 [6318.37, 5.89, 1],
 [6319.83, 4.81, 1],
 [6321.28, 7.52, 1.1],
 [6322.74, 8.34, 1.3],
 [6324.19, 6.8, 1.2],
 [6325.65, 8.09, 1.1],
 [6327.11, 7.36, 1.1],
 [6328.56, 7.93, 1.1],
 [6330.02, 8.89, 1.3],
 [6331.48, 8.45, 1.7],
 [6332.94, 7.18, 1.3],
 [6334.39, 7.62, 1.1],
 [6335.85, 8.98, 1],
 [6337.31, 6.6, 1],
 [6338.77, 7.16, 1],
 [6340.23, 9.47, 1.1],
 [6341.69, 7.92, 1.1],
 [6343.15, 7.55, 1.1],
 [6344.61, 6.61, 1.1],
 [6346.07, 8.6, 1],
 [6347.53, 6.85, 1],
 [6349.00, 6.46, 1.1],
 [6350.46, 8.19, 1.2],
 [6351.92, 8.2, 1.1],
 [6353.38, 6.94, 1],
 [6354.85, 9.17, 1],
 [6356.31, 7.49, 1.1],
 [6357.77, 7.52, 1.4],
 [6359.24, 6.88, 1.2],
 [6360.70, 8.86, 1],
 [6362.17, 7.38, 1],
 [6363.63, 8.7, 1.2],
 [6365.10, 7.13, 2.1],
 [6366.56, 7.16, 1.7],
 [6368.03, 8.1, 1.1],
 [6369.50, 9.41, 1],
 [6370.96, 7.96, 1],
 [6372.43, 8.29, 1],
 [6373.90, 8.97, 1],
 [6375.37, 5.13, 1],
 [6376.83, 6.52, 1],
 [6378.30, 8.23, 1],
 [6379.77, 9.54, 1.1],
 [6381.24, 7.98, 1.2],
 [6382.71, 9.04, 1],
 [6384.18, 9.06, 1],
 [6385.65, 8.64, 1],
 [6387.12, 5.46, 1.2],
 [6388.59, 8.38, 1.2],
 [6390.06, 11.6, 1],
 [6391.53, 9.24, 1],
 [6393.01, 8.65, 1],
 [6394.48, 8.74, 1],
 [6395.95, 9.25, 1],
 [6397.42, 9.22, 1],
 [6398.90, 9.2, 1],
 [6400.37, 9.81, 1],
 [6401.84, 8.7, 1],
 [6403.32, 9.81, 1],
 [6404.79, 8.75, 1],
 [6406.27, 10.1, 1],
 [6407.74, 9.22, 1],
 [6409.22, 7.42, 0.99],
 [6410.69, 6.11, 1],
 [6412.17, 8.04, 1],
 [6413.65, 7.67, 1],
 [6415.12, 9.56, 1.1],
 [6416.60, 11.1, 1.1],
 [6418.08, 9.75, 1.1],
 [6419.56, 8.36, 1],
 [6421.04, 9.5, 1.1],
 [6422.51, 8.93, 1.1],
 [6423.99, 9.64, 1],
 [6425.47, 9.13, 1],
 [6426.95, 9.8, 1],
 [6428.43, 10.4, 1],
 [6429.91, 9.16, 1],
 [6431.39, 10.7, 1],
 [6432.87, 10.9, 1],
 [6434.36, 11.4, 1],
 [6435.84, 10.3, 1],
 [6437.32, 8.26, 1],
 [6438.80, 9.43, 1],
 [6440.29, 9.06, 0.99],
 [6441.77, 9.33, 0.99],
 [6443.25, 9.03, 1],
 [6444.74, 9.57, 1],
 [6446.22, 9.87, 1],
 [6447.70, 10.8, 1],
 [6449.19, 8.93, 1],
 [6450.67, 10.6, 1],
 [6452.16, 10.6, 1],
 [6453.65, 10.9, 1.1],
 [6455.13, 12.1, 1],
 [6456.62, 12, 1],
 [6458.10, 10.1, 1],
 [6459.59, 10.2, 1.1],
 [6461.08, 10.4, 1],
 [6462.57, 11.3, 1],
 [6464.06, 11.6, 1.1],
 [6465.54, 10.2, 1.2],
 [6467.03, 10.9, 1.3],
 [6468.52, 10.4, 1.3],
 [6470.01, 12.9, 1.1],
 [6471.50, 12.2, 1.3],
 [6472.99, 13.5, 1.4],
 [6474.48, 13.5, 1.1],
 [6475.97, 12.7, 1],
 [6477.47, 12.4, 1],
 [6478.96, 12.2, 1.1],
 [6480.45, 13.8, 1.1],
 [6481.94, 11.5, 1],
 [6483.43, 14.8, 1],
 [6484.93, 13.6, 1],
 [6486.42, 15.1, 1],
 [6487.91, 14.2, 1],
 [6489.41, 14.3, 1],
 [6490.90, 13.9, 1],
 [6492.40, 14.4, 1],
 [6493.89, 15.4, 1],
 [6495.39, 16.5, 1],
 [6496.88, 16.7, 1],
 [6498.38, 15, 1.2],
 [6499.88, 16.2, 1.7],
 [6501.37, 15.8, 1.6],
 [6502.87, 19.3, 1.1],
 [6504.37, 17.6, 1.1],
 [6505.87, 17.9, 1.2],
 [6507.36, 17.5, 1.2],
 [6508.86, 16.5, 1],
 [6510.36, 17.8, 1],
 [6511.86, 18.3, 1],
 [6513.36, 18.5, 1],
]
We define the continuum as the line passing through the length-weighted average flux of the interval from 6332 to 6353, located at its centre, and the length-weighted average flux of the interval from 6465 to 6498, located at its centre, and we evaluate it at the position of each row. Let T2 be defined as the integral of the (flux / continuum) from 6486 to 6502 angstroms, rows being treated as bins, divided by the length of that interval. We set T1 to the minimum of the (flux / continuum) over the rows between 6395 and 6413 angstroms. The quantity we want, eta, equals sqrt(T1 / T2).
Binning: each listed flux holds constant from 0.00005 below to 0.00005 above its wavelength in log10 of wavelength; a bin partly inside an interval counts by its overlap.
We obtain 0.73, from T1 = 0.58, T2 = 1.09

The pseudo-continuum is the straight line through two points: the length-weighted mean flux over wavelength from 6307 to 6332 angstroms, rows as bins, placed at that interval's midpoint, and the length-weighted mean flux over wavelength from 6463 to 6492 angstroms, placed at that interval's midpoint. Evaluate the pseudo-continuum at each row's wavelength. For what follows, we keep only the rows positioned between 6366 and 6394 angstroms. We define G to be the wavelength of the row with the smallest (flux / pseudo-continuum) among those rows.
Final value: 6375.37 angstroms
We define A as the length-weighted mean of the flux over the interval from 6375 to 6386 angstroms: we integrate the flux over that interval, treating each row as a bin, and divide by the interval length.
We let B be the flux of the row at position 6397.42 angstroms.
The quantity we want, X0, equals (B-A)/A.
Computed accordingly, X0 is 0.1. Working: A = 8.1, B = 9.22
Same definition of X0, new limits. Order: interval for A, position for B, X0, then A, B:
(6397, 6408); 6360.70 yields -0.1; 9.4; 8.86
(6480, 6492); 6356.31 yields -0.5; 13.9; 7.49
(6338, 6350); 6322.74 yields 0.1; 7.6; 8.34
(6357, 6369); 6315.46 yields -0.1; 7.7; 6.59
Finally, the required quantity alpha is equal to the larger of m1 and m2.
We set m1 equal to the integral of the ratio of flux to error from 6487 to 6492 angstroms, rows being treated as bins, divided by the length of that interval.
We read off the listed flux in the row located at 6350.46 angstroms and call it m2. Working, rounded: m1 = 14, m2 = 8.19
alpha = 14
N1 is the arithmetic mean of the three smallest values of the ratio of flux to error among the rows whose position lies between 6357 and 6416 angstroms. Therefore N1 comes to 4.1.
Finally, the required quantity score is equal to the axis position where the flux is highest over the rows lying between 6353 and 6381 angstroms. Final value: 6379.77 angstroms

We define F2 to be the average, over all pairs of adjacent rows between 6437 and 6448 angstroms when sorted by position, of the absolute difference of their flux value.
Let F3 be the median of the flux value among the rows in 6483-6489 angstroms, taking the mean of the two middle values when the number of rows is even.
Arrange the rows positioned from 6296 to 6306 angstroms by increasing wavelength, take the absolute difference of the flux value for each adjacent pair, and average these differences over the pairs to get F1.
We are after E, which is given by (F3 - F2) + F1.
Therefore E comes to 15.5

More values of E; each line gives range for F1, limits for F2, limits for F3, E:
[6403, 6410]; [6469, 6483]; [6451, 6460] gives 11.1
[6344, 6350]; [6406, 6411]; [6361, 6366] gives 7.4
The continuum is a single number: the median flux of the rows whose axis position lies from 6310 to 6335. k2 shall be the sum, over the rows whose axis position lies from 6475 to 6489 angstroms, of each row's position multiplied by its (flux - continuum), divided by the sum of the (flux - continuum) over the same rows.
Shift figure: 6482.4 angstroms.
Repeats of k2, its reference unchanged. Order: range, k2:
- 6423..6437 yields 6430.7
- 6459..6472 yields 6466.1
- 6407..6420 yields 6416.0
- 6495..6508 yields 6501.7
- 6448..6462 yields 6455.4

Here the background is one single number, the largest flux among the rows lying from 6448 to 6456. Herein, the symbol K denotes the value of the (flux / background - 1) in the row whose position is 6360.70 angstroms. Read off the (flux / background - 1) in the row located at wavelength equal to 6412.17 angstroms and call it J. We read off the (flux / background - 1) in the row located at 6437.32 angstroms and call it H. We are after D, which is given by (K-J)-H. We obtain 0.4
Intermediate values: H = -0.32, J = -0.34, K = -0.27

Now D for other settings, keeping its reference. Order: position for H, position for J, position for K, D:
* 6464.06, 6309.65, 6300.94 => 0.2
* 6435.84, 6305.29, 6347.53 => 0.0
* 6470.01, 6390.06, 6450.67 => -0.1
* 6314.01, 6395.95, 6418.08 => 0.4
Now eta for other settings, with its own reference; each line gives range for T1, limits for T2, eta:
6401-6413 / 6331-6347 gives 0.75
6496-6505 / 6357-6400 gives 1.08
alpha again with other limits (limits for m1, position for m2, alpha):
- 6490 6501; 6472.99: 14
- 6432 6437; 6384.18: 11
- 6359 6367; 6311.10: 8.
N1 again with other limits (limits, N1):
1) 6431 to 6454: 8.7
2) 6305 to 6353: 4.5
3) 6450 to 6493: 8.3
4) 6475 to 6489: 11.7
